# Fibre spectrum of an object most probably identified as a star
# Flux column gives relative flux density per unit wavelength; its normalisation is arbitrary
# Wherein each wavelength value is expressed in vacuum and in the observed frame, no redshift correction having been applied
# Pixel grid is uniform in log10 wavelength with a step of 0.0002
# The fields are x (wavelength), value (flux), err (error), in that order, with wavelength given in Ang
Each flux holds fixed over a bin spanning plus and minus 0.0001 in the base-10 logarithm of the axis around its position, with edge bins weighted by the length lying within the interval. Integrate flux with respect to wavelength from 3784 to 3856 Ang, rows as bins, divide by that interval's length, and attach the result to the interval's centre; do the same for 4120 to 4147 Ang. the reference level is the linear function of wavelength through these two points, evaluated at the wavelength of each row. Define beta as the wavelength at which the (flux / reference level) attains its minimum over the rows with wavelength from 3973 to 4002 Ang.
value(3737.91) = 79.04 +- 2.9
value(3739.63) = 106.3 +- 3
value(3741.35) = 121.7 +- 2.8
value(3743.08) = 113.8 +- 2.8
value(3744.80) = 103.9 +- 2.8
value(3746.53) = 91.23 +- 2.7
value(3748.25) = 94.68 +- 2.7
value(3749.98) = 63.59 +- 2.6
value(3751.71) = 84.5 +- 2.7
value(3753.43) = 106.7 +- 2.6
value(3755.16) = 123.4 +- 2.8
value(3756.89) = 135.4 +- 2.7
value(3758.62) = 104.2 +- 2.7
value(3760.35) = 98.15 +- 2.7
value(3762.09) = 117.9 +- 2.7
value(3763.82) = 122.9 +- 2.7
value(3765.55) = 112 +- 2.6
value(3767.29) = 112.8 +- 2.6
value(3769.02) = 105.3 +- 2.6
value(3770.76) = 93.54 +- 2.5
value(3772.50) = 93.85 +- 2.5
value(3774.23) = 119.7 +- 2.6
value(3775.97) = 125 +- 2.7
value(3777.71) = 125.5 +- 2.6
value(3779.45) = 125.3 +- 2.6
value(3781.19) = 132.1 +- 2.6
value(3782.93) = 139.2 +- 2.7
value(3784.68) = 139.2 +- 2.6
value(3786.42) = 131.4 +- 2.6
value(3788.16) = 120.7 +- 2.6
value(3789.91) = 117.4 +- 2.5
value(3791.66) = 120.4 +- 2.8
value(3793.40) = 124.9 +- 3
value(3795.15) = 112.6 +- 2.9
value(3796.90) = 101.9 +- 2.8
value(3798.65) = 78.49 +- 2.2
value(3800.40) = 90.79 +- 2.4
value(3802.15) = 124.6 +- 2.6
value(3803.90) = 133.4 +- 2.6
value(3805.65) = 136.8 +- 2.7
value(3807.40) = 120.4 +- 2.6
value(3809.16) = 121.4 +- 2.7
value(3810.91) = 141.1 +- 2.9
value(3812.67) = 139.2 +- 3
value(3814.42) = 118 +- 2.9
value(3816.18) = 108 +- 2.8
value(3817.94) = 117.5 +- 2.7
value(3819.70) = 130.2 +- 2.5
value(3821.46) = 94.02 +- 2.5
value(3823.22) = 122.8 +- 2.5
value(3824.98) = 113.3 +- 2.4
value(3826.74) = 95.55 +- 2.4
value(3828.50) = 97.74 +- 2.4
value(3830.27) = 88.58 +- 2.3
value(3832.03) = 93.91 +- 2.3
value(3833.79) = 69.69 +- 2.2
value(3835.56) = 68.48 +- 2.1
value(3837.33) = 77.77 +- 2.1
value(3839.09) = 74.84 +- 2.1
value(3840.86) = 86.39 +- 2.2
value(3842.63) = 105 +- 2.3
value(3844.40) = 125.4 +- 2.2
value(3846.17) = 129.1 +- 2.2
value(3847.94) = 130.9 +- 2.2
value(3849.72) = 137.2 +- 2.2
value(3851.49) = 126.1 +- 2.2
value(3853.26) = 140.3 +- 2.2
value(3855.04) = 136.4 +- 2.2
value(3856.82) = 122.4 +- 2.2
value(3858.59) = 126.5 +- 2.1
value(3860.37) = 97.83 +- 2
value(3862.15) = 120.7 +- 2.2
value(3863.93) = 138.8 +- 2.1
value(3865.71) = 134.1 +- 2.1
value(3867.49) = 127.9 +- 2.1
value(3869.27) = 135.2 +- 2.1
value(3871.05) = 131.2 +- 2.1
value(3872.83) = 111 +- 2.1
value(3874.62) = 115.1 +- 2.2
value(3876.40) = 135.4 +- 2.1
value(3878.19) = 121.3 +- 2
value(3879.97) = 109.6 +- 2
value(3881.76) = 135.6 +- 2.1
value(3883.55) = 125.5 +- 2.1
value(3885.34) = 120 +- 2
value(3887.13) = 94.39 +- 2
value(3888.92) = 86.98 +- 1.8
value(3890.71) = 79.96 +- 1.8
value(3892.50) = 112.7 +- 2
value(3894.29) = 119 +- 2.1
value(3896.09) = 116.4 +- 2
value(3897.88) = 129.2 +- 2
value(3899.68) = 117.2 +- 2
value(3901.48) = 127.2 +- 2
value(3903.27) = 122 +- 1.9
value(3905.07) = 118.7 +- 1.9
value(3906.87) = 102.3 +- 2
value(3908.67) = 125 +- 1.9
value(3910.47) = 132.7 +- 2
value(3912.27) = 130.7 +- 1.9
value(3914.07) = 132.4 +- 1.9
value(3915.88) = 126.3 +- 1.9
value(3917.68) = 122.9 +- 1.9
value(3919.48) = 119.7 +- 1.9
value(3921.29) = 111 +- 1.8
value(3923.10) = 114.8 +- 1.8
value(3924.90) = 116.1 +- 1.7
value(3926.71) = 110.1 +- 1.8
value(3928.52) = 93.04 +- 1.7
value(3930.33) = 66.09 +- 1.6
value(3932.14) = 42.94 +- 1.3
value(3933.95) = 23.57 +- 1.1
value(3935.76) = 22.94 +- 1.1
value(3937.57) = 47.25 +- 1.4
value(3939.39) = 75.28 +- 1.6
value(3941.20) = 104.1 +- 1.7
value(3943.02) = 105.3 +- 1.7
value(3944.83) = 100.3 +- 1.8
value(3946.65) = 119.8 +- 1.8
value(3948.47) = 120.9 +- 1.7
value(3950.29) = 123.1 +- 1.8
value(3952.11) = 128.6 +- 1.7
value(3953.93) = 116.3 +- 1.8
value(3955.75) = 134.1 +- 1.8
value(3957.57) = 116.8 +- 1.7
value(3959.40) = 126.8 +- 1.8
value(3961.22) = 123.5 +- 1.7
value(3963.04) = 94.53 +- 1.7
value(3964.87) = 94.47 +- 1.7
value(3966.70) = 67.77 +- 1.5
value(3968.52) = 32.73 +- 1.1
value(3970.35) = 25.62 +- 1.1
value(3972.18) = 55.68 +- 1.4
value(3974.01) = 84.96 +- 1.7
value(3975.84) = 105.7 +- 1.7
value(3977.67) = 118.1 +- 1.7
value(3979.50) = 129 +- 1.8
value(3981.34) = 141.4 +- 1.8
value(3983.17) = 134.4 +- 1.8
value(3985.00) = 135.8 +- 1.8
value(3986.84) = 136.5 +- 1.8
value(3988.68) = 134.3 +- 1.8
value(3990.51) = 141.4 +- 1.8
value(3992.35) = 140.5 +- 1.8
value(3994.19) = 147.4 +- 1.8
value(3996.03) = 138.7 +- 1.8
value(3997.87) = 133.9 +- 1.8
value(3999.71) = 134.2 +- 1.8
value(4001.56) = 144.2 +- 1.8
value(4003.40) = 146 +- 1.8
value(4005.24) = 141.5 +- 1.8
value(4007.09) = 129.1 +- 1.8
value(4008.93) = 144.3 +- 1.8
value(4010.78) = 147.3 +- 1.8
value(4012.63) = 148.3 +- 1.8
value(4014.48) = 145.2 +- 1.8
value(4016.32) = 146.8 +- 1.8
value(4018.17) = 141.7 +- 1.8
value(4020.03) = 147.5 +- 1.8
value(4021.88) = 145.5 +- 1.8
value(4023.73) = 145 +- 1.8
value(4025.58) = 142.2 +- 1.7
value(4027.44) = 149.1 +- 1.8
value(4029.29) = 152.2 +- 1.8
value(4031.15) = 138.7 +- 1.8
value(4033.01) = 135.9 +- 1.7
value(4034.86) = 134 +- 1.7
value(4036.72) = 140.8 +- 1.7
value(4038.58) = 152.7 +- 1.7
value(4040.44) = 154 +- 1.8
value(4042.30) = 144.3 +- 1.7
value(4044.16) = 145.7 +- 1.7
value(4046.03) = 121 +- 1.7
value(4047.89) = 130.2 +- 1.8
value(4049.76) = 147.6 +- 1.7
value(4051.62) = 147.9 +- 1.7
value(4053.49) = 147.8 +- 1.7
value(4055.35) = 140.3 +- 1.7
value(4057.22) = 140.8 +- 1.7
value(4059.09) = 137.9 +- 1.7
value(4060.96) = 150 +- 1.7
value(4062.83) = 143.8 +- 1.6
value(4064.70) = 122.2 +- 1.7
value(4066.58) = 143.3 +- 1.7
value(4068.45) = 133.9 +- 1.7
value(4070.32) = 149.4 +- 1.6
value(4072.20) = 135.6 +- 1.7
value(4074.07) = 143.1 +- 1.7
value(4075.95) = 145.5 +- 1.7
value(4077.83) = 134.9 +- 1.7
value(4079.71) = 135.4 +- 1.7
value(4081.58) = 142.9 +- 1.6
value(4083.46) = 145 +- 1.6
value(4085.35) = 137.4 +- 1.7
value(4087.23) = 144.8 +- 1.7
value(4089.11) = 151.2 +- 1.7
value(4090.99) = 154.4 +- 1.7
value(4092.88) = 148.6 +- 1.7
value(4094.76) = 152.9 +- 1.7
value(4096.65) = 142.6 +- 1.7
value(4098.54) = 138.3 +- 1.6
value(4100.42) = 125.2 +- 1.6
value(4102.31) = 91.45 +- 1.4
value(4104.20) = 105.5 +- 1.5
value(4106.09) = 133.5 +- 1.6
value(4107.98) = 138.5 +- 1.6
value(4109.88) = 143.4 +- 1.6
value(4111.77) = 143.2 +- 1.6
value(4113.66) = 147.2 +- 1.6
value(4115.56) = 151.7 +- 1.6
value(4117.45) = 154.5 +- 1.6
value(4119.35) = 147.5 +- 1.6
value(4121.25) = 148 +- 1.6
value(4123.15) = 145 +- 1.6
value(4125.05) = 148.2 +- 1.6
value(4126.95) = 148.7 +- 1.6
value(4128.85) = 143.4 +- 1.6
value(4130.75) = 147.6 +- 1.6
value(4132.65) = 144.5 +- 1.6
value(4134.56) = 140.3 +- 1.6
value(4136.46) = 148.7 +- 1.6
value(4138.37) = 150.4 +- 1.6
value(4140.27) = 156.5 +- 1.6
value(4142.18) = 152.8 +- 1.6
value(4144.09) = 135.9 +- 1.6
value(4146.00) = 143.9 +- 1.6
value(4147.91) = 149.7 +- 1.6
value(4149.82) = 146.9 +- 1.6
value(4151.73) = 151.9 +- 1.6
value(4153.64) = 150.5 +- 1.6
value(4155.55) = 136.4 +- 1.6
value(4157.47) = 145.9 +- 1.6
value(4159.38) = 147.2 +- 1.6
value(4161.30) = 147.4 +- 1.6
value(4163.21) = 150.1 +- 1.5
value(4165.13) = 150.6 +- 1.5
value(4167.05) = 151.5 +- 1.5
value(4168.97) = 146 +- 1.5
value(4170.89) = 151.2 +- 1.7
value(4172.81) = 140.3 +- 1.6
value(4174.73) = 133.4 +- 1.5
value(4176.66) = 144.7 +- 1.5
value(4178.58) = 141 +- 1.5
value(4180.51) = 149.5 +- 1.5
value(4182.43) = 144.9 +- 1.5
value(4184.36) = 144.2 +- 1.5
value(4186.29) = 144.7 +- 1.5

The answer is 3974.01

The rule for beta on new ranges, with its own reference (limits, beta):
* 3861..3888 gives 3887.13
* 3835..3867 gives 3835.56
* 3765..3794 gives 3770.76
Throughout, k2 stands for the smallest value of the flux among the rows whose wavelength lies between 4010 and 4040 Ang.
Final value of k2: 134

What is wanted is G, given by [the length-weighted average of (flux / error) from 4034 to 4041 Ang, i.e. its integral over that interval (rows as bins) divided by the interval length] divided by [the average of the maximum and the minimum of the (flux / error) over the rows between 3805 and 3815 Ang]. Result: 1.84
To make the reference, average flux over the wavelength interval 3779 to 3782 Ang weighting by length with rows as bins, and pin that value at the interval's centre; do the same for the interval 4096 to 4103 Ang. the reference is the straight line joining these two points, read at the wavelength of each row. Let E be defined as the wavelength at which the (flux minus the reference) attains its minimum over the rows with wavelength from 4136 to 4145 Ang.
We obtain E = 4144.09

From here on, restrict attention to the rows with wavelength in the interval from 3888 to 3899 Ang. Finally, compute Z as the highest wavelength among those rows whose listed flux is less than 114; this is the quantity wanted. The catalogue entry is 3892.50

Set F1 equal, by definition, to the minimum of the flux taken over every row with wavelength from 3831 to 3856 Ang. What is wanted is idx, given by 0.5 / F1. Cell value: 0.0073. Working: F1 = 68.48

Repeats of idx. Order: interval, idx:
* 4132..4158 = 0.0037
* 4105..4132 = 0.0037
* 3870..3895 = 0.0063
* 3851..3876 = 0.0051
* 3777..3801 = 0.0064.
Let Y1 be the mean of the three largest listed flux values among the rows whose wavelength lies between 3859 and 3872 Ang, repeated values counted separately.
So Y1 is 136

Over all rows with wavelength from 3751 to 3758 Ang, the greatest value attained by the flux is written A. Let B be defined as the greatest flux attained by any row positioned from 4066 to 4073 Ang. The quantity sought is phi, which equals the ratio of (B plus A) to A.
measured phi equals 2.10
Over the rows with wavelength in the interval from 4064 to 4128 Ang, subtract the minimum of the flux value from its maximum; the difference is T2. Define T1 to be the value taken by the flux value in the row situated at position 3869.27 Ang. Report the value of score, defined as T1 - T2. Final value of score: 72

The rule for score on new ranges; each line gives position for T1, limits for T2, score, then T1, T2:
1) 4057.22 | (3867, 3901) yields 85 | 140.8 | 56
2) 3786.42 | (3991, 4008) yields 113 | 131.4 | 18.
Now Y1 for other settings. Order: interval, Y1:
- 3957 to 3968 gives 122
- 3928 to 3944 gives 101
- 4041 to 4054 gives 148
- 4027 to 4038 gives 147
